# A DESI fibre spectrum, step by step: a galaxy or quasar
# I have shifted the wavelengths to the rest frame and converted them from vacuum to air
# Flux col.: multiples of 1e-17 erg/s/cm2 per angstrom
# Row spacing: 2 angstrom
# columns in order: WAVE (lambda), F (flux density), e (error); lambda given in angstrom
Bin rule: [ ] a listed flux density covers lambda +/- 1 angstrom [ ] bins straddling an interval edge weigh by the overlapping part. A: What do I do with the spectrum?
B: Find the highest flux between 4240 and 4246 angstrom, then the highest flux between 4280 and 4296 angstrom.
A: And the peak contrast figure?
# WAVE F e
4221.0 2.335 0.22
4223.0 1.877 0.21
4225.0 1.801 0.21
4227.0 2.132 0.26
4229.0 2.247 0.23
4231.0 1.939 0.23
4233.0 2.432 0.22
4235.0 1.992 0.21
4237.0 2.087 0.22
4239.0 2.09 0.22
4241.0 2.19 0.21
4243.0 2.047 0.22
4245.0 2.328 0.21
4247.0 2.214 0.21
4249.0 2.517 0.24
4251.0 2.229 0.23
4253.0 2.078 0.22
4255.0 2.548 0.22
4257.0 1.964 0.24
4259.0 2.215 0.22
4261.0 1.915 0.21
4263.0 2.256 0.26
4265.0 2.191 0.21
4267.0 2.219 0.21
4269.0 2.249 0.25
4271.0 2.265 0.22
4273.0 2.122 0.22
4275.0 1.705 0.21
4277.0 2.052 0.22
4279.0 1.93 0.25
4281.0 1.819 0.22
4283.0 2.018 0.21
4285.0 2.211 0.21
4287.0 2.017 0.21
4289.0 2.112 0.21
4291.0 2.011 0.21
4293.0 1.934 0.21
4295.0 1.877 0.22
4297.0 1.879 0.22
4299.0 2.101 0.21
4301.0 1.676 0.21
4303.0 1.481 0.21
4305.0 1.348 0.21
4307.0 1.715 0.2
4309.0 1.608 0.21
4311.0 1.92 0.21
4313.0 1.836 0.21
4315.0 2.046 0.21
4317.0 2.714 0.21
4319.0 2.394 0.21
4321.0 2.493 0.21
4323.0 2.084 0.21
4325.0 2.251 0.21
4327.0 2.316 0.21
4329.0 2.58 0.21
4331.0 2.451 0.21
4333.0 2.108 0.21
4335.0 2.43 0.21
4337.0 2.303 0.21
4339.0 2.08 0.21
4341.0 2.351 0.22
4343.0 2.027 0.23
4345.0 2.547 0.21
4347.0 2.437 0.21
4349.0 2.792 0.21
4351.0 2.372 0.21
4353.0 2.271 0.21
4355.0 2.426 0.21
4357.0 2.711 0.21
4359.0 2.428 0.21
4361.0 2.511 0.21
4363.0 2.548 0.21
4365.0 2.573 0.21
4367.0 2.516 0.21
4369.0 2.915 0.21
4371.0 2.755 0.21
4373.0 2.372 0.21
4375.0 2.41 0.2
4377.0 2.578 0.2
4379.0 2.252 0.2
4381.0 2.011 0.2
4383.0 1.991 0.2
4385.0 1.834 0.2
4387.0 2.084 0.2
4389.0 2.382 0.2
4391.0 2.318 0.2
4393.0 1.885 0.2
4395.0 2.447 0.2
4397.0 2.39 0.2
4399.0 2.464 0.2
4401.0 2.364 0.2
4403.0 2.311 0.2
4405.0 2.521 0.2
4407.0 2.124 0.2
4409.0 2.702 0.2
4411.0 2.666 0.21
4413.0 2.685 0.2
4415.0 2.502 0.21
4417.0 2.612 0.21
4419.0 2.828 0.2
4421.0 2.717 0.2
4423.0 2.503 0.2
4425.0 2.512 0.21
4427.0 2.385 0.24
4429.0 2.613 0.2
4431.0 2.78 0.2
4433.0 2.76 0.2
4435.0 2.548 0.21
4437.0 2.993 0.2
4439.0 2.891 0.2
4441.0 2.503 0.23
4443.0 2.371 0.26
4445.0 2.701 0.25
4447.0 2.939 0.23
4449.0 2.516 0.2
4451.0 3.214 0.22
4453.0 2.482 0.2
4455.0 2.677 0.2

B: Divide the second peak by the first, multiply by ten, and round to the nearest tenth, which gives 9.5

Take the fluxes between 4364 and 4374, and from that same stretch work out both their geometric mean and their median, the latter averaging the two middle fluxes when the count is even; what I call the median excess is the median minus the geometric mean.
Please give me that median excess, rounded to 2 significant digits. -0.046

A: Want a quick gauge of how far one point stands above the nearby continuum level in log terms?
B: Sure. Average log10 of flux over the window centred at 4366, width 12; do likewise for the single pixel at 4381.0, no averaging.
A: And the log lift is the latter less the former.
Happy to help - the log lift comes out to -0.12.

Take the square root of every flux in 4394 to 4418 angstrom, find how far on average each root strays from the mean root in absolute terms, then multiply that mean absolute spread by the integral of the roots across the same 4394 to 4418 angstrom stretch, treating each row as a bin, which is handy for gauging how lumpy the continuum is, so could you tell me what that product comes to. 1.6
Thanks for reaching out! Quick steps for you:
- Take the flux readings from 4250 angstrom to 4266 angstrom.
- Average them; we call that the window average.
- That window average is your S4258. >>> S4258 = 2.17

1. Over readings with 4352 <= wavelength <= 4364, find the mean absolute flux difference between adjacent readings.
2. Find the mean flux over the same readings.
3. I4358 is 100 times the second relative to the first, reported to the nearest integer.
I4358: 1472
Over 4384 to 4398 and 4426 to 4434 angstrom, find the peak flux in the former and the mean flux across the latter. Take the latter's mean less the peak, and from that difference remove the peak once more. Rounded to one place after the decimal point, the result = -2.3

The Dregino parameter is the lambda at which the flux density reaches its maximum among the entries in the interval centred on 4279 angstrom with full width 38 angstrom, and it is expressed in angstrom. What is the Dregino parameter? 4271.0 angstrom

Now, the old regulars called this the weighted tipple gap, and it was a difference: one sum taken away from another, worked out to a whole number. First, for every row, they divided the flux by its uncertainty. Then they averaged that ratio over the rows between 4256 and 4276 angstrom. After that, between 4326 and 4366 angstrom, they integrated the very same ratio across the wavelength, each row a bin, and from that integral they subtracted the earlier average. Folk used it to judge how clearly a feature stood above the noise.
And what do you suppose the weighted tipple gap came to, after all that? 448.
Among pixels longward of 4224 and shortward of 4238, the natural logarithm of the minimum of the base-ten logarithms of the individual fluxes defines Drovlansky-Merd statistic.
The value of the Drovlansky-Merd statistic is -1.36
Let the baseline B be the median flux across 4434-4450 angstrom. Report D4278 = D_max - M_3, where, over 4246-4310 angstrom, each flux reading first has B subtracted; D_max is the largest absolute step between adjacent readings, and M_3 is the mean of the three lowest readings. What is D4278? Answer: 1.73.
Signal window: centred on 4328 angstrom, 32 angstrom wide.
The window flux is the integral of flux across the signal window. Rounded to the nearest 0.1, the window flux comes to 72.9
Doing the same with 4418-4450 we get 85.1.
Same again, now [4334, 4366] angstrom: 77.6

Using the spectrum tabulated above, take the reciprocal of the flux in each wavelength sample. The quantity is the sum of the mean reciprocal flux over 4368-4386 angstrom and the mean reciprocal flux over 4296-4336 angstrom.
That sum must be 0.936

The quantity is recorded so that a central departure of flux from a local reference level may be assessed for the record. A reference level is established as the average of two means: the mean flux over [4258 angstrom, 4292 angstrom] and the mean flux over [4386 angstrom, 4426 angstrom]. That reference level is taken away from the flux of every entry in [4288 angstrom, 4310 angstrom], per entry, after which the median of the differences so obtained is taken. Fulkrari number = -0.4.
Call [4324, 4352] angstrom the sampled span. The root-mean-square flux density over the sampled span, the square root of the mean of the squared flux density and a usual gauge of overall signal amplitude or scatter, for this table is 2.4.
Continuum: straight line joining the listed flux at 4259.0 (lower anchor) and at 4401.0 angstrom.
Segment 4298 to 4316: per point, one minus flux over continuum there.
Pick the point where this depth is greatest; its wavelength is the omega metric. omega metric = 4305.0 angstrom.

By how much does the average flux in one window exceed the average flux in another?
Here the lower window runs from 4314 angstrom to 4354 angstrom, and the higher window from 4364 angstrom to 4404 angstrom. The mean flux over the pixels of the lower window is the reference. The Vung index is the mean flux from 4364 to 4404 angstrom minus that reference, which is 0.0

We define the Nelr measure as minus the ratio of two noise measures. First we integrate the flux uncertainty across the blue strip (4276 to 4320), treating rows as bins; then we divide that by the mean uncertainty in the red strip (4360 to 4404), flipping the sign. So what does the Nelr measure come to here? -46.2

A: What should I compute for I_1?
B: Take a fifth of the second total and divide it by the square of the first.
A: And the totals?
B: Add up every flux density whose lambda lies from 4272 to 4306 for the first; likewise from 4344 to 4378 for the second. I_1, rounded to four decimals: 0.0083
